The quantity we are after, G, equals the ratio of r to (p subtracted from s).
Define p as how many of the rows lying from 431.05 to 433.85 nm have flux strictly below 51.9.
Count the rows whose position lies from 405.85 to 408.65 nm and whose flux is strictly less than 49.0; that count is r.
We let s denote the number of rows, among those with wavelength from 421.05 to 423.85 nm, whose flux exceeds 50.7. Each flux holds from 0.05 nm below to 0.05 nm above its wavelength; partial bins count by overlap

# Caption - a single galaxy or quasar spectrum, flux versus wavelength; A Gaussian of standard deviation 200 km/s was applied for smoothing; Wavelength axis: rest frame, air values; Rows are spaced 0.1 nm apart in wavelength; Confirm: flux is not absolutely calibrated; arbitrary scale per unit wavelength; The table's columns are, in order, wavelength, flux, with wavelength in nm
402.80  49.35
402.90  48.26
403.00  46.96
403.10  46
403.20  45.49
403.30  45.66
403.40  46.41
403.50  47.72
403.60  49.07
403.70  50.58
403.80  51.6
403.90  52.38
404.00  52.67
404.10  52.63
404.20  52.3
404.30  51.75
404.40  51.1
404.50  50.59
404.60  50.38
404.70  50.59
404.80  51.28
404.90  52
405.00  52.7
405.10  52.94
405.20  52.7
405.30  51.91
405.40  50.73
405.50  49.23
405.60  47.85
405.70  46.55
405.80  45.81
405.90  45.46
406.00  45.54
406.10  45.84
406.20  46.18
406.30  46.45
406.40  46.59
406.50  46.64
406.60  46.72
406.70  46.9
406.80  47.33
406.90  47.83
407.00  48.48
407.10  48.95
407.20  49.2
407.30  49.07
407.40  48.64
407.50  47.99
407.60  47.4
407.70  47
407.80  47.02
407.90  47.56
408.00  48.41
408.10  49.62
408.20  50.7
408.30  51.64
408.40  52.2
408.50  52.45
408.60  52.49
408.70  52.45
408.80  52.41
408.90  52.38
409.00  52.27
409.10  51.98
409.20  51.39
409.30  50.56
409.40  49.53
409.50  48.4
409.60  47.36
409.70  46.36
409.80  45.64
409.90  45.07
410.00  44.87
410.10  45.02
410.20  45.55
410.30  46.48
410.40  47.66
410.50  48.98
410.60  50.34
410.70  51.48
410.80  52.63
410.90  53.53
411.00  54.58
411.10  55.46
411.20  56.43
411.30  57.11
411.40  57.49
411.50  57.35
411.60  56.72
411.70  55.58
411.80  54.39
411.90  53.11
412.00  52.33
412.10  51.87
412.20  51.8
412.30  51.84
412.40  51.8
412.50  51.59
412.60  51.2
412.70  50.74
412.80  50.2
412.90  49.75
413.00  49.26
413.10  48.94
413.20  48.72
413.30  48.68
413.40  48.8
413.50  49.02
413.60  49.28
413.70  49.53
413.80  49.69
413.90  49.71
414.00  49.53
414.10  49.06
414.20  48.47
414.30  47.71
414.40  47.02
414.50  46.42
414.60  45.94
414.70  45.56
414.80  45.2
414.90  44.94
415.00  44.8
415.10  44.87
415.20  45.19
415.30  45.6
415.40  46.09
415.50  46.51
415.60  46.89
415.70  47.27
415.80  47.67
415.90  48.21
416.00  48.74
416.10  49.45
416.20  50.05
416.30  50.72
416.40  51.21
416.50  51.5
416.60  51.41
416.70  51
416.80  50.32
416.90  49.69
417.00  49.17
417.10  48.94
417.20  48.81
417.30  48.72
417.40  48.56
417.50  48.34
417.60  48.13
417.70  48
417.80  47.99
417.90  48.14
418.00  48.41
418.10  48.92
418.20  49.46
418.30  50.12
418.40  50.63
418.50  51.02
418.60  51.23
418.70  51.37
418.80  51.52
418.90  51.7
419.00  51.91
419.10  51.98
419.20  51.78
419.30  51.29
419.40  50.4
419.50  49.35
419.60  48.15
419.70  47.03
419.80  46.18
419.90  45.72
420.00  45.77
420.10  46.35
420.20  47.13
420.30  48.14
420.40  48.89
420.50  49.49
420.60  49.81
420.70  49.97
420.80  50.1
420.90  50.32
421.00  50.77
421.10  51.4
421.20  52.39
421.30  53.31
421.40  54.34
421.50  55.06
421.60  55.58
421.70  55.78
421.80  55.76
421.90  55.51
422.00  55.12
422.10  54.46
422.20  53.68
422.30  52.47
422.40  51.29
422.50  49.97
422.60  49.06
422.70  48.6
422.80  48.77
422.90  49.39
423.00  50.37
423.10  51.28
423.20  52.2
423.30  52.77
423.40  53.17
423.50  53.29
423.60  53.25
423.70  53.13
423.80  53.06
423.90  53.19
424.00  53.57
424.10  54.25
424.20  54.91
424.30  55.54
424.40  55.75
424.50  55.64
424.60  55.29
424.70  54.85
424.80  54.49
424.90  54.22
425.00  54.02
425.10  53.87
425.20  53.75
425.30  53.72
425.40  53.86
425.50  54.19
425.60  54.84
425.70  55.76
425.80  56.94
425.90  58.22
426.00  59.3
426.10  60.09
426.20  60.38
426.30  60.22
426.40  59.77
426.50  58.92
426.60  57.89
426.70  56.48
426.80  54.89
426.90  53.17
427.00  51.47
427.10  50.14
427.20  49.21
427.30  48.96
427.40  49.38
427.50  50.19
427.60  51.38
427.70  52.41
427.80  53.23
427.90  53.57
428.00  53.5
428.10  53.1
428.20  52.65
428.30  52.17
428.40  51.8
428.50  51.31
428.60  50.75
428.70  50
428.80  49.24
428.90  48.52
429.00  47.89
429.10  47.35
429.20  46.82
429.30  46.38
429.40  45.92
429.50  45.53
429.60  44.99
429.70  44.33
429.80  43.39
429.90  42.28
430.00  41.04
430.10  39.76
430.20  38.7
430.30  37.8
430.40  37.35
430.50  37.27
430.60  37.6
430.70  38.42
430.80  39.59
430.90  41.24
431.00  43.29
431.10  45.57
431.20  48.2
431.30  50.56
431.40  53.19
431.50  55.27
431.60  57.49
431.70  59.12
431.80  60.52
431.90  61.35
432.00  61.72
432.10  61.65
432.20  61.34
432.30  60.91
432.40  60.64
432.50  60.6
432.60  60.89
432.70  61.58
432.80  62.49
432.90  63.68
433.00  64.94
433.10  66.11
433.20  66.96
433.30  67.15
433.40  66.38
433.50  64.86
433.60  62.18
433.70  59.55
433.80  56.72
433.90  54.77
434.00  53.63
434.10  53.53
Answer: 1.1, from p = 3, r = 20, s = 22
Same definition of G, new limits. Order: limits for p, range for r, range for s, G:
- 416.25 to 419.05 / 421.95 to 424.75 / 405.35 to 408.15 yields -0.1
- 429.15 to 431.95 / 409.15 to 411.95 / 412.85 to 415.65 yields -0.5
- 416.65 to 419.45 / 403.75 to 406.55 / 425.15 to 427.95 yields -3.3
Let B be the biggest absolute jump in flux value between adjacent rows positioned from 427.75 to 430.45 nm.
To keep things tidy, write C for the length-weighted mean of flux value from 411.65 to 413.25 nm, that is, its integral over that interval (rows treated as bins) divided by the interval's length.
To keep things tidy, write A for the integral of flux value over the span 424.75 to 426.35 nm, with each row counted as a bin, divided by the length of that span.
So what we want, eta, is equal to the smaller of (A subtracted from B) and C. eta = -54.8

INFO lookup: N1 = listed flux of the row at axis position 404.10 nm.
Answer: 52.63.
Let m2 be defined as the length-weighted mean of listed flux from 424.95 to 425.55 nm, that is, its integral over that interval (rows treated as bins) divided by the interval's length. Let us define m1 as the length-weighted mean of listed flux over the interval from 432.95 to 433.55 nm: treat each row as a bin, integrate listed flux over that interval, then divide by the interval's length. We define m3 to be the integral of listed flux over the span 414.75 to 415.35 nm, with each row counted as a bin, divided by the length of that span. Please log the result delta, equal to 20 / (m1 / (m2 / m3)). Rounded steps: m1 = 66.1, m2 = 53.9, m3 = 45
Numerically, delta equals 0.36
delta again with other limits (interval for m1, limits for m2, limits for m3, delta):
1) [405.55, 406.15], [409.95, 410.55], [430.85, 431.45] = 0.43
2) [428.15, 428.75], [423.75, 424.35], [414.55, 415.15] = 0.46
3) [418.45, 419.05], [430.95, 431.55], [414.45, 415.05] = 0.42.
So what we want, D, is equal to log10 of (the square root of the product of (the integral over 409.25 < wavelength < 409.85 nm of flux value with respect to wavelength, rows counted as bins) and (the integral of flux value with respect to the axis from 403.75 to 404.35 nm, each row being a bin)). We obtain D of 1.478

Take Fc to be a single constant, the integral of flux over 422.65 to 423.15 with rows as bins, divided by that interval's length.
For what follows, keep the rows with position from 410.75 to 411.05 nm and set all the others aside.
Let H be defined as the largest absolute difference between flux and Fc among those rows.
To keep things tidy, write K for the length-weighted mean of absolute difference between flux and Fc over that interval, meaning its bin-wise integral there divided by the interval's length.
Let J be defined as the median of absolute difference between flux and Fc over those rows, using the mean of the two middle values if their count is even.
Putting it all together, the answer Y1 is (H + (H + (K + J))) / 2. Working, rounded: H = 4.9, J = 3.8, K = 3.9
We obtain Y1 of 9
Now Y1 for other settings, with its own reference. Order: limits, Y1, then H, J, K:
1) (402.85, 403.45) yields 8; 4.2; 3.5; 3.2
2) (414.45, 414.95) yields 9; 4.7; 4.1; 4.1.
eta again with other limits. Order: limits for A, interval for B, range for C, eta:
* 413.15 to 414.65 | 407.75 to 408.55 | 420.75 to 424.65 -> -47.3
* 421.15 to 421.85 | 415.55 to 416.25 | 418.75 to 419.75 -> -53.9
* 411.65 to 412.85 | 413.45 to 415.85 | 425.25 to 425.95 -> -51.4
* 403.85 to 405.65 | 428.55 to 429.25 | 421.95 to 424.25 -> -50.7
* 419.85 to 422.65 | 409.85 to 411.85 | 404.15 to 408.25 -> -50.0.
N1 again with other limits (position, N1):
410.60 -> 50.34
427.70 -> 52.41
